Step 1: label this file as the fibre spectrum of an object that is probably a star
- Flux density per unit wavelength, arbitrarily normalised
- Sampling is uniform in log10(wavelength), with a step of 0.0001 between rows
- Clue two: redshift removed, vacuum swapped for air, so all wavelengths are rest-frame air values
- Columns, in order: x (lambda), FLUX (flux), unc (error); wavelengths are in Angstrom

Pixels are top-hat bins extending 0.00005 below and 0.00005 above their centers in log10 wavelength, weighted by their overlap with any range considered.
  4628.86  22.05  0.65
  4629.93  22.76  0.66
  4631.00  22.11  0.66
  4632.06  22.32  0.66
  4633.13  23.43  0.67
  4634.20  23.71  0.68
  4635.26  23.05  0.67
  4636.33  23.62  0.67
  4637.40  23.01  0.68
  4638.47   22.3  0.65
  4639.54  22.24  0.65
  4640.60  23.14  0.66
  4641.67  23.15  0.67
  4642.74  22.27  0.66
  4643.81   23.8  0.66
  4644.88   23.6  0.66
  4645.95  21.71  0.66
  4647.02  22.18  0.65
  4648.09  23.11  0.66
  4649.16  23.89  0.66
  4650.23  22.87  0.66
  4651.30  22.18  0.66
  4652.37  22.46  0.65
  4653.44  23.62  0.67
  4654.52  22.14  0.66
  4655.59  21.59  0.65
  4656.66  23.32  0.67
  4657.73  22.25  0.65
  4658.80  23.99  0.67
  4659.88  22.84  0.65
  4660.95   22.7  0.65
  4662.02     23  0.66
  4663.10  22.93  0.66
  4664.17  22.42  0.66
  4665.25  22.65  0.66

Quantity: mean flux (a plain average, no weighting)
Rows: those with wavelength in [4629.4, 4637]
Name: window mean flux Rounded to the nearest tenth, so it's 23.0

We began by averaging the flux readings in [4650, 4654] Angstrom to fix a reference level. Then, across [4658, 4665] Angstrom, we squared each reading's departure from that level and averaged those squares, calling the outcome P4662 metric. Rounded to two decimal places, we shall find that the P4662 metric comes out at 0.28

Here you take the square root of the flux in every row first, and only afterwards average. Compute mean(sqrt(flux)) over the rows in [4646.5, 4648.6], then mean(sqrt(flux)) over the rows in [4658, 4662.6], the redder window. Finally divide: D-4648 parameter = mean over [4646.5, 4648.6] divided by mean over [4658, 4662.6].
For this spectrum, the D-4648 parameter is 0.99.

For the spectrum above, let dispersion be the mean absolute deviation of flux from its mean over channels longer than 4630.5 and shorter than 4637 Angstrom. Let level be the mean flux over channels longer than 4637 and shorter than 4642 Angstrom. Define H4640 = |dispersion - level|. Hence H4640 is 22.2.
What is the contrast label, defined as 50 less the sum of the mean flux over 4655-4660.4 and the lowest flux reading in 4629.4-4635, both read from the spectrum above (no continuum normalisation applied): 5.09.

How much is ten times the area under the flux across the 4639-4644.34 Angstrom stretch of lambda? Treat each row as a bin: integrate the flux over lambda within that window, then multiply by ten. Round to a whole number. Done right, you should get 1225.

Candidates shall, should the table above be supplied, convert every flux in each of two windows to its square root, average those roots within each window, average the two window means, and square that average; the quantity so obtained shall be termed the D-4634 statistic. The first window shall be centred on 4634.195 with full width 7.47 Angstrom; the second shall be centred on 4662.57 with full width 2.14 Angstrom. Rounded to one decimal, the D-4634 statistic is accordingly 23.0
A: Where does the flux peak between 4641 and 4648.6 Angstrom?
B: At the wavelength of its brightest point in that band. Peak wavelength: 4643.81 Angstrom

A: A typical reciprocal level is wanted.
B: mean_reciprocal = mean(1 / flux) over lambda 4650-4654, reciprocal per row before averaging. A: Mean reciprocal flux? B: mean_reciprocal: 0.0439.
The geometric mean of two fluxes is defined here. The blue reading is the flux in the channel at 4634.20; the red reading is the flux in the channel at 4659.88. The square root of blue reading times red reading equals 23.3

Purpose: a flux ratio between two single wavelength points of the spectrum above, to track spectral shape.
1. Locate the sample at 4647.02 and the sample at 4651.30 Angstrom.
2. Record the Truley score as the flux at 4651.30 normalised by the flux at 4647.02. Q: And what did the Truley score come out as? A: 1.00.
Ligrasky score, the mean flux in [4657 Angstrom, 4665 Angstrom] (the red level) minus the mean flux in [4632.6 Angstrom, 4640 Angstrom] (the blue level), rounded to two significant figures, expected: -0.18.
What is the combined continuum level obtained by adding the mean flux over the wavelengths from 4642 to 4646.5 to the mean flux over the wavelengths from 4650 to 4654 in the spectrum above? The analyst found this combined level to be 45.6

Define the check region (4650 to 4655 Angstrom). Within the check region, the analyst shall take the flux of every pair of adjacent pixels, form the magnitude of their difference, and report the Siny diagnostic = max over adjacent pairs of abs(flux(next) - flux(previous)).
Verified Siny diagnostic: 1.5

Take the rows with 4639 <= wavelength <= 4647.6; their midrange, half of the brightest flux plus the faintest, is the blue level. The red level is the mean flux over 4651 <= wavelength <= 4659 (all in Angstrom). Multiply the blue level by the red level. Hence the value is 516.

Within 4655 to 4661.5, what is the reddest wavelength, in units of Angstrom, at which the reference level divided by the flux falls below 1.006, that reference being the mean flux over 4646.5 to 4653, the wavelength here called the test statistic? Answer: 4660.95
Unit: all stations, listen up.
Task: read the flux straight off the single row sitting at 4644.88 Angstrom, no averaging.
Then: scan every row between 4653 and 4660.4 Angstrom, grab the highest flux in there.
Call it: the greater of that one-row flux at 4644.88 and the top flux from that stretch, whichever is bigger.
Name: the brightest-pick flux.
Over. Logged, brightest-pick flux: 24.0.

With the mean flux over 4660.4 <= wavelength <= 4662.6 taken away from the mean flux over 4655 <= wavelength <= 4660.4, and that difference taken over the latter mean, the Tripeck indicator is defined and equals -0.002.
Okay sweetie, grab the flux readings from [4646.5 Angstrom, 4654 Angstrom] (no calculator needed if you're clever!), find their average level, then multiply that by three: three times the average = 68.7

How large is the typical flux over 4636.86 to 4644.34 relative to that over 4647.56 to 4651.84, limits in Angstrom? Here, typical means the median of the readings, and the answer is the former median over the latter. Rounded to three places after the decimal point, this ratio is 1.001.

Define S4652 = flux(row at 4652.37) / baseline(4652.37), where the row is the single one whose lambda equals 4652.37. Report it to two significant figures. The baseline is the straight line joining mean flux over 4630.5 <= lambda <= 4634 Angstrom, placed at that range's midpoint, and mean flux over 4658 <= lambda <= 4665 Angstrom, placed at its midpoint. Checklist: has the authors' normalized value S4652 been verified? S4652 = 0.98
